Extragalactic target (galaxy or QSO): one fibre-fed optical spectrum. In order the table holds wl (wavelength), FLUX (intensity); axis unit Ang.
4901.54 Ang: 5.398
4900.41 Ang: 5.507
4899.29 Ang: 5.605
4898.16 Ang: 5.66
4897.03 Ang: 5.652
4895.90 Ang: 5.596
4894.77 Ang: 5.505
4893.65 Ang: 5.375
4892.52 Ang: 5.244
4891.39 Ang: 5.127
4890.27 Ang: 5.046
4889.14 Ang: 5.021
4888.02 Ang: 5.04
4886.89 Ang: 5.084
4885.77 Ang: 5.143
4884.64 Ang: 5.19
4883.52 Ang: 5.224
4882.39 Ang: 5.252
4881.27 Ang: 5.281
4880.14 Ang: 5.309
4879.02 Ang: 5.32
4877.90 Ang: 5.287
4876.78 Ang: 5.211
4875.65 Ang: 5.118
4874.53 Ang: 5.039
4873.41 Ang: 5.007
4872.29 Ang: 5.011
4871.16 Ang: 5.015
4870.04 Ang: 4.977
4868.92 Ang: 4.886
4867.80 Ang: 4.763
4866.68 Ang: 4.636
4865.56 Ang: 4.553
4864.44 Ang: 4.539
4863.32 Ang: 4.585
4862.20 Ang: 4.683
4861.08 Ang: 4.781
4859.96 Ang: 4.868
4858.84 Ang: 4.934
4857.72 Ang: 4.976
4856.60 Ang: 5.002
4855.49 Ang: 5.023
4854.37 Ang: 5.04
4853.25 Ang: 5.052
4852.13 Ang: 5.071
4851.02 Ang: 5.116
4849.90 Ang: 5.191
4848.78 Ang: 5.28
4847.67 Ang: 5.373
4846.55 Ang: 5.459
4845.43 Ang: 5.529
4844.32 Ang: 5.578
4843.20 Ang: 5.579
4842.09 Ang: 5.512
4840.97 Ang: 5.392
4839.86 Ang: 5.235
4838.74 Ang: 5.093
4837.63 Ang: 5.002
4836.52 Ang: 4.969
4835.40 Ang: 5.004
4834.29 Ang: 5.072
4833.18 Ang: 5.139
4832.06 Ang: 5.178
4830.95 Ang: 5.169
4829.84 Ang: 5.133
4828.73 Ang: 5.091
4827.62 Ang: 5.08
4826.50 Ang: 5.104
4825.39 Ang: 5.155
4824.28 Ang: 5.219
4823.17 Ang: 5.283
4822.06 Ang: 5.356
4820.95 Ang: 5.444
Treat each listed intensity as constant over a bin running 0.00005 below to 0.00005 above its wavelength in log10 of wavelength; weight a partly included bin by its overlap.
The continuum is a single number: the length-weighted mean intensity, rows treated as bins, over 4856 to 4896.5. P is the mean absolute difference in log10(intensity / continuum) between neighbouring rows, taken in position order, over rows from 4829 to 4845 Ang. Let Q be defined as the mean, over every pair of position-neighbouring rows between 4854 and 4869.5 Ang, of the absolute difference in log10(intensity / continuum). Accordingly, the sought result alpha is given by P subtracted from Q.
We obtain 0.0004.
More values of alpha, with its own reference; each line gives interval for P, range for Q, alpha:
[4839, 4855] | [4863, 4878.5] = 0.0000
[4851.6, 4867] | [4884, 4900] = 0.0010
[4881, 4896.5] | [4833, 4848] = 0.0009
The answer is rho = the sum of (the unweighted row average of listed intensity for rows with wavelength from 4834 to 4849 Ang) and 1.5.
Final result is 6.8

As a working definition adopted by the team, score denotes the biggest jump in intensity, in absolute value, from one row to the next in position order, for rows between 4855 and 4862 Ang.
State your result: 0.087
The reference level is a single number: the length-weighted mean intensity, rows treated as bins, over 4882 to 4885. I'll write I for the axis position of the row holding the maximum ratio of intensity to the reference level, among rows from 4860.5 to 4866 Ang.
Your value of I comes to 4861.08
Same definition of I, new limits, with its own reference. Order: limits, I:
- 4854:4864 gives 4854.37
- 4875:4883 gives 4879.02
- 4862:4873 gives 4871.16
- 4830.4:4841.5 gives 4840.97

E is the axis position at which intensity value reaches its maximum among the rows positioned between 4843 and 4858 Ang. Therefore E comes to 4843.20 Ang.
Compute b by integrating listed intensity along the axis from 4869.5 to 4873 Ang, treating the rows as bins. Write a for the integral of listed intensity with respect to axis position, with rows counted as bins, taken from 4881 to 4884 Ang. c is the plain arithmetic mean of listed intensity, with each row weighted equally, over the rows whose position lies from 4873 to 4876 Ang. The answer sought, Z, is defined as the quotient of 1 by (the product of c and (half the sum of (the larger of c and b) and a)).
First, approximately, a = 16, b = 17.5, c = 5.05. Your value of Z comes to 0.0119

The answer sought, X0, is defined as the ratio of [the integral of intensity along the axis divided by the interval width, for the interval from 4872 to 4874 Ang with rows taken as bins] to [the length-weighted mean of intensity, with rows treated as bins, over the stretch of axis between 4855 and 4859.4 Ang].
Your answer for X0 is 1.01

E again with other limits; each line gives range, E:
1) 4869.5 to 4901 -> 4898.16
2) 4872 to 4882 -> 4879.02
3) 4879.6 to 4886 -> 4880.14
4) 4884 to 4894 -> 4893.65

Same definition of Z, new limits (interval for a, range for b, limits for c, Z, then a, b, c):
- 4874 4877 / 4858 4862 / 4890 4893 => 0.0112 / 15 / 19.4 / 5.14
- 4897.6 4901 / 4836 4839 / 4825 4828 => 0.0115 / 19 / 15.1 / 5.11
